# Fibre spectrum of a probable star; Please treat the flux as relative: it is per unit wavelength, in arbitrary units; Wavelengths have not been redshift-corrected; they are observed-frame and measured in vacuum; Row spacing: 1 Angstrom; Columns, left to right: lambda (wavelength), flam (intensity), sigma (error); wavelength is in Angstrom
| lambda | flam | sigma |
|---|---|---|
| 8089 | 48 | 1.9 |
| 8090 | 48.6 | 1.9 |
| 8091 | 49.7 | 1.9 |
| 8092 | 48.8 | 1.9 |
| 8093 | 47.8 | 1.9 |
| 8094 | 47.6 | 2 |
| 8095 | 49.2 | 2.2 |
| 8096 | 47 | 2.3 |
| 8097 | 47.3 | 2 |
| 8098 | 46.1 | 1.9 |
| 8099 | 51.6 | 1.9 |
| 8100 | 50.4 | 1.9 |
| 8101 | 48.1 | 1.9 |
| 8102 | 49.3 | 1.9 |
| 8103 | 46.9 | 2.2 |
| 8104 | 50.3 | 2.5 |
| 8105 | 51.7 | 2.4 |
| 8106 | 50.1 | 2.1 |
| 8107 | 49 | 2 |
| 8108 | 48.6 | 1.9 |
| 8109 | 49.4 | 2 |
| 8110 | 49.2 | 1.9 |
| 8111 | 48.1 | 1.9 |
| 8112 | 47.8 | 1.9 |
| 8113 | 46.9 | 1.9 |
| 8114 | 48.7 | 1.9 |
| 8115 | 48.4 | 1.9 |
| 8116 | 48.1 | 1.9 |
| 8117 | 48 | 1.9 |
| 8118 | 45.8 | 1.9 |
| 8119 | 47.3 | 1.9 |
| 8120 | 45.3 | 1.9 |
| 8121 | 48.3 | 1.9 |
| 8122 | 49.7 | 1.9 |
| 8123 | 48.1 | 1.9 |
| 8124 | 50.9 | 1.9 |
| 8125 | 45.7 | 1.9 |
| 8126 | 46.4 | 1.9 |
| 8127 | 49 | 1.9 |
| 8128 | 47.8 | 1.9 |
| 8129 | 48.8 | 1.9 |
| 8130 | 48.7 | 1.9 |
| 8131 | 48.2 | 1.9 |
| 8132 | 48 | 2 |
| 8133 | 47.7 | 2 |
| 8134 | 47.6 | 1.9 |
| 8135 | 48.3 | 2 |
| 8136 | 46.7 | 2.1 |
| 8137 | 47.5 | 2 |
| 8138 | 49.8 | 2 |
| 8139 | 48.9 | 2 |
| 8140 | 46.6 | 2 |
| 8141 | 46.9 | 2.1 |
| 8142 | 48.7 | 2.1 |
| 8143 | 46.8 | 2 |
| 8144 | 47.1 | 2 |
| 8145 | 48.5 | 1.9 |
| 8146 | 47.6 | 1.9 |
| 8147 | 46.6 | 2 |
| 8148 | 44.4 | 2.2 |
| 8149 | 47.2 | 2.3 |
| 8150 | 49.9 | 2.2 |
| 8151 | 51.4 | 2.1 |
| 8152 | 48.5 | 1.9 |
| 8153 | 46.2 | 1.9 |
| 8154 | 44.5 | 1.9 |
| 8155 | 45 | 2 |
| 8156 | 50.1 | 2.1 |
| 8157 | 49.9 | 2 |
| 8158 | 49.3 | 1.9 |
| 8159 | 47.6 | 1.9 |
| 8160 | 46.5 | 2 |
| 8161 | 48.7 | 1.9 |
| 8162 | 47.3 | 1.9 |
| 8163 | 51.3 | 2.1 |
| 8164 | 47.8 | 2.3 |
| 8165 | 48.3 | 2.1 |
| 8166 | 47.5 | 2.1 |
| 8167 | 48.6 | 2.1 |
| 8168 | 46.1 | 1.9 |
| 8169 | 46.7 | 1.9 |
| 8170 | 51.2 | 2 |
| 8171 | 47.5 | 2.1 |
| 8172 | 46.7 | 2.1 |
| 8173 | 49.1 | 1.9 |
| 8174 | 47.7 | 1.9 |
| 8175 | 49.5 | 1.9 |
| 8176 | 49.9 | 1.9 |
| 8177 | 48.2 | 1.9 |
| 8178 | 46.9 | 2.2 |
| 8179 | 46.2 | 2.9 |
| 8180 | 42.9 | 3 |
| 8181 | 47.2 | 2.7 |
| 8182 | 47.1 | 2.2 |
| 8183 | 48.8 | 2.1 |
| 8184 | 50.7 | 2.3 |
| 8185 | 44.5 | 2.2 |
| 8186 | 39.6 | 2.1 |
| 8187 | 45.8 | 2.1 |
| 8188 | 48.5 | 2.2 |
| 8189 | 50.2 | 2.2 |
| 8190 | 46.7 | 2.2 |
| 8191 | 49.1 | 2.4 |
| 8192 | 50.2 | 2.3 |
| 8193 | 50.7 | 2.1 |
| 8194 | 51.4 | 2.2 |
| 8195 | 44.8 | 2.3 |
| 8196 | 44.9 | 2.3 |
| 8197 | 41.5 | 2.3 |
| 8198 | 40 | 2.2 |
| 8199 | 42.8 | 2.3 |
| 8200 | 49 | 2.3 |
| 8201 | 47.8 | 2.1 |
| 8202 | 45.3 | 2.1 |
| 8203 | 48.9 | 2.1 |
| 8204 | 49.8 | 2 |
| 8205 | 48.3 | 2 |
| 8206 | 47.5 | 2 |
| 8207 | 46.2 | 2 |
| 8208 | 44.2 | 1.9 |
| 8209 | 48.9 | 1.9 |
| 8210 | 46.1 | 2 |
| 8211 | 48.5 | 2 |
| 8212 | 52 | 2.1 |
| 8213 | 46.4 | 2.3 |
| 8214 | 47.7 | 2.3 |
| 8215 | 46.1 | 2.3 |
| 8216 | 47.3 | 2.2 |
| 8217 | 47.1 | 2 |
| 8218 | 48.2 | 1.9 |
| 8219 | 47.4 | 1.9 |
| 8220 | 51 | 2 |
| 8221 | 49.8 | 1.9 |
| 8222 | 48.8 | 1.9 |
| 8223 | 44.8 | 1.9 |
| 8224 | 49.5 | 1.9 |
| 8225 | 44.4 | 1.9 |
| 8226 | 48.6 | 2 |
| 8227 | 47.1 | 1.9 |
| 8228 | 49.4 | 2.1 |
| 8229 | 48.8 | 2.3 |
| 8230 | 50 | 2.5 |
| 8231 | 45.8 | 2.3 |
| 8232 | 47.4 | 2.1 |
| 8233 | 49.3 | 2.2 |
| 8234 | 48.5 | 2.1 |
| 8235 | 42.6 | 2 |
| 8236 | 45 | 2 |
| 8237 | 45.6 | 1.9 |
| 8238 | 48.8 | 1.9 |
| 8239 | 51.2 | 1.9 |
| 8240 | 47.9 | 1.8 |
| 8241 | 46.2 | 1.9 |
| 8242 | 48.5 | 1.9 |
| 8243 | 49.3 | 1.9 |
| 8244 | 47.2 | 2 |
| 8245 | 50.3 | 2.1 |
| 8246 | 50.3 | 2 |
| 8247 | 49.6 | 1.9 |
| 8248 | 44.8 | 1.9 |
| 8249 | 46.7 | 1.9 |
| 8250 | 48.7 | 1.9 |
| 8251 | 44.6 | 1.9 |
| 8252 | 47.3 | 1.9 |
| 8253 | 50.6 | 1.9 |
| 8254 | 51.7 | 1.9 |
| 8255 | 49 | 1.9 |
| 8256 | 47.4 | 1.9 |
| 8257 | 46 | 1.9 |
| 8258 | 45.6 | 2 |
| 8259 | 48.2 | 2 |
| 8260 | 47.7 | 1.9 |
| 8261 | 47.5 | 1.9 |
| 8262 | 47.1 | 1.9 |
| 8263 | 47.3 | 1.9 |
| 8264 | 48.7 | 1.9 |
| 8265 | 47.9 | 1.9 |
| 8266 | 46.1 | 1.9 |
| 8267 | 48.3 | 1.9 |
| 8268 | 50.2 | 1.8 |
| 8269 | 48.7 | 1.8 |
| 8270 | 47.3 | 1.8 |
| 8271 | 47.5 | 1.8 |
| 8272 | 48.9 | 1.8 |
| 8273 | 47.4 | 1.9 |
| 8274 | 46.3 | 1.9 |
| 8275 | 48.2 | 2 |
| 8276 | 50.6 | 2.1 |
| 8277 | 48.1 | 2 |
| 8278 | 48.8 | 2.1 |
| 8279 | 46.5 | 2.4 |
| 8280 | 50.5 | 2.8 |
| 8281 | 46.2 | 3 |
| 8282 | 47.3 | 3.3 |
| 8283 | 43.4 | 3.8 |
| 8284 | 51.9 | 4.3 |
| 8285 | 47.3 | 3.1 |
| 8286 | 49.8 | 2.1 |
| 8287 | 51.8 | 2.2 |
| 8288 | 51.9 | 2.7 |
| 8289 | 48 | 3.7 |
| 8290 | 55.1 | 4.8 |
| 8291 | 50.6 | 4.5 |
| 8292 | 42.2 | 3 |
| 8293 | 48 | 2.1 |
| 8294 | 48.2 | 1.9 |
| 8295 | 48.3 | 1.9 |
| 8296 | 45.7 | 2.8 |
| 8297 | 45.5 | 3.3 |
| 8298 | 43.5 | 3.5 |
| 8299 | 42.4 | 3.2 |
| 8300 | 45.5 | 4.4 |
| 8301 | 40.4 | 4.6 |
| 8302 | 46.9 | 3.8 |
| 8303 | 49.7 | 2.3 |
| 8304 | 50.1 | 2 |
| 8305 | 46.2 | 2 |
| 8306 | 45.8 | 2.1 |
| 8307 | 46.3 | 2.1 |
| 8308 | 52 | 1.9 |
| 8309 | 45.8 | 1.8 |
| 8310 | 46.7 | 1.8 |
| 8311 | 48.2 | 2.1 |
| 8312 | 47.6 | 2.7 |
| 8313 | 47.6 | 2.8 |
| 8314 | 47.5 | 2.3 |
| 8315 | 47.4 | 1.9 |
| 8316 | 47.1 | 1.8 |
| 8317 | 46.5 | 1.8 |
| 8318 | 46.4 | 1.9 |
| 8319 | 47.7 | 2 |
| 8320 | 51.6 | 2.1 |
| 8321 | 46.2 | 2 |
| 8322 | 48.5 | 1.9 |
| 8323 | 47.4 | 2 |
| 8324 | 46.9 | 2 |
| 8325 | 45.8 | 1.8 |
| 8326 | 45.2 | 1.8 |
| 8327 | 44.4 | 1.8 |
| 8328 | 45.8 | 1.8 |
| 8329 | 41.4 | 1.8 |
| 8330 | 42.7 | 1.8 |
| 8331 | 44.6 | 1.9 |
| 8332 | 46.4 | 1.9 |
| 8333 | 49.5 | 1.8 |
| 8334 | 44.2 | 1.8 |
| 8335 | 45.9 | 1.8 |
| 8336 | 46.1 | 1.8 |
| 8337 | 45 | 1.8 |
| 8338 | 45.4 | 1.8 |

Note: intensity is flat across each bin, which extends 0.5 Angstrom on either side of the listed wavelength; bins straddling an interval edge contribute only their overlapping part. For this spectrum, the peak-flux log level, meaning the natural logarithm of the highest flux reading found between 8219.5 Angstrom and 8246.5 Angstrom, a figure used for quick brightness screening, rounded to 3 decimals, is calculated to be 3.936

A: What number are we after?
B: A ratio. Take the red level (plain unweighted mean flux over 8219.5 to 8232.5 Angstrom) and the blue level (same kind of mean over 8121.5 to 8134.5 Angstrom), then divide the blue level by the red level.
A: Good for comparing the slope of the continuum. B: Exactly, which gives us 1.00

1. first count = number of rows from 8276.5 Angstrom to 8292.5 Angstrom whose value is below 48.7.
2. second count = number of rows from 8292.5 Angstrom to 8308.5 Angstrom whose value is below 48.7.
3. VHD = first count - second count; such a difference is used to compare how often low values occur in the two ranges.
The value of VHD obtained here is -5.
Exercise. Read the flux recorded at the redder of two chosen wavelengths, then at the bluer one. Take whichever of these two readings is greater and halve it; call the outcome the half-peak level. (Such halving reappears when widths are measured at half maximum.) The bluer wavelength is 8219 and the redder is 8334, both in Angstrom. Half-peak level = 23.7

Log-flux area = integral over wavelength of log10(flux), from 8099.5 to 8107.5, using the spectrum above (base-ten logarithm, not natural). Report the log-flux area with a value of 13.6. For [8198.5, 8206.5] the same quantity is 13.4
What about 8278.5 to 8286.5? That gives 13.4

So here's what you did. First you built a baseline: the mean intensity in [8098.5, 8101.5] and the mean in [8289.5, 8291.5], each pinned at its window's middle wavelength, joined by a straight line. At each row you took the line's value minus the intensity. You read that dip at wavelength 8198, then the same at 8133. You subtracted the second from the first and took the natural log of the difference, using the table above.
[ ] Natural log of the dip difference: 2.2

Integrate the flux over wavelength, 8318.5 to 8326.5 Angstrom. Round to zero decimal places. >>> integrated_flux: 379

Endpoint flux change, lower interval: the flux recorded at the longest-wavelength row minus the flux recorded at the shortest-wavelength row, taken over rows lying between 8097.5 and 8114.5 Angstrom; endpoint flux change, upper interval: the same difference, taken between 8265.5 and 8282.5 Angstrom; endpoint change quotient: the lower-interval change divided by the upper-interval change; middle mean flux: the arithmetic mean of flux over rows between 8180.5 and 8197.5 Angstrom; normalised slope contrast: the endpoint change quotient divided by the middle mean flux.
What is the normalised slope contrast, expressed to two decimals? 0.05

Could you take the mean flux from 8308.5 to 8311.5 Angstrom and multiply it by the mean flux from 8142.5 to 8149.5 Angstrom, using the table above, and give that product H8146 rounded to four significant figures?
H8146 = 2199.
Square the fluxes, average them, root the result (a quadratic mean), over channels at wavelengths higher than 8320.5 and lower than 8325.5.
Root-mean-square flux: 47.0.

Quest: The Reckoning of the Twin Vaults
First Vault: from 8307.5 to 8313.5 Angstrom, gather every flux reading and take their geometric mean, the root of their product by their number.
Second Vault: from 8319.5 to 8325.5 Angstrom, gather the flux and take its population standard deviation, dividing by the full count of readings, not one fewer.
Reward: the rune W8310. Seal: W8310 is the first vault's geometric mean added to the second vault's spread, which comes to 49.9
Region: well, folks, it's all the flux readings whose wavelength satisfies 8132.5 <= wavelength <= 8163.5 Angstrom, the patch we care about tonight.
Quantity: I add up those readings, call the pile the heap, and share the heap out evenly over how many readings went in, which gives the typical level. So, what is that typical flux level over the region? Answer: 47.8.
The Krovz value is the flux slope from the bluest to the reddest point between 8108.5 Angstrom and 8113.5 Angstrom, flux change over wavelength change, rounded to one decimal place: -0.6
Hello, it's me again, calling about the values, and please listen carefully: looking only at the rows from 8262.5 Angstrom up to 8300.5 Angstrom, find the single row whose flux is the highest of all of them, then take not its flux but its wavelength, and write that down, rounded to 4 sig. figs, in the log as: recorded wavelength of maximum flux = 8290 Angstrom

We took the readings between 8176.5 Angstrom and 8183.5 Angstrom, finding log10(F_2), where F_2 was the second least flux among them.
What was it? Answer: 1.66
